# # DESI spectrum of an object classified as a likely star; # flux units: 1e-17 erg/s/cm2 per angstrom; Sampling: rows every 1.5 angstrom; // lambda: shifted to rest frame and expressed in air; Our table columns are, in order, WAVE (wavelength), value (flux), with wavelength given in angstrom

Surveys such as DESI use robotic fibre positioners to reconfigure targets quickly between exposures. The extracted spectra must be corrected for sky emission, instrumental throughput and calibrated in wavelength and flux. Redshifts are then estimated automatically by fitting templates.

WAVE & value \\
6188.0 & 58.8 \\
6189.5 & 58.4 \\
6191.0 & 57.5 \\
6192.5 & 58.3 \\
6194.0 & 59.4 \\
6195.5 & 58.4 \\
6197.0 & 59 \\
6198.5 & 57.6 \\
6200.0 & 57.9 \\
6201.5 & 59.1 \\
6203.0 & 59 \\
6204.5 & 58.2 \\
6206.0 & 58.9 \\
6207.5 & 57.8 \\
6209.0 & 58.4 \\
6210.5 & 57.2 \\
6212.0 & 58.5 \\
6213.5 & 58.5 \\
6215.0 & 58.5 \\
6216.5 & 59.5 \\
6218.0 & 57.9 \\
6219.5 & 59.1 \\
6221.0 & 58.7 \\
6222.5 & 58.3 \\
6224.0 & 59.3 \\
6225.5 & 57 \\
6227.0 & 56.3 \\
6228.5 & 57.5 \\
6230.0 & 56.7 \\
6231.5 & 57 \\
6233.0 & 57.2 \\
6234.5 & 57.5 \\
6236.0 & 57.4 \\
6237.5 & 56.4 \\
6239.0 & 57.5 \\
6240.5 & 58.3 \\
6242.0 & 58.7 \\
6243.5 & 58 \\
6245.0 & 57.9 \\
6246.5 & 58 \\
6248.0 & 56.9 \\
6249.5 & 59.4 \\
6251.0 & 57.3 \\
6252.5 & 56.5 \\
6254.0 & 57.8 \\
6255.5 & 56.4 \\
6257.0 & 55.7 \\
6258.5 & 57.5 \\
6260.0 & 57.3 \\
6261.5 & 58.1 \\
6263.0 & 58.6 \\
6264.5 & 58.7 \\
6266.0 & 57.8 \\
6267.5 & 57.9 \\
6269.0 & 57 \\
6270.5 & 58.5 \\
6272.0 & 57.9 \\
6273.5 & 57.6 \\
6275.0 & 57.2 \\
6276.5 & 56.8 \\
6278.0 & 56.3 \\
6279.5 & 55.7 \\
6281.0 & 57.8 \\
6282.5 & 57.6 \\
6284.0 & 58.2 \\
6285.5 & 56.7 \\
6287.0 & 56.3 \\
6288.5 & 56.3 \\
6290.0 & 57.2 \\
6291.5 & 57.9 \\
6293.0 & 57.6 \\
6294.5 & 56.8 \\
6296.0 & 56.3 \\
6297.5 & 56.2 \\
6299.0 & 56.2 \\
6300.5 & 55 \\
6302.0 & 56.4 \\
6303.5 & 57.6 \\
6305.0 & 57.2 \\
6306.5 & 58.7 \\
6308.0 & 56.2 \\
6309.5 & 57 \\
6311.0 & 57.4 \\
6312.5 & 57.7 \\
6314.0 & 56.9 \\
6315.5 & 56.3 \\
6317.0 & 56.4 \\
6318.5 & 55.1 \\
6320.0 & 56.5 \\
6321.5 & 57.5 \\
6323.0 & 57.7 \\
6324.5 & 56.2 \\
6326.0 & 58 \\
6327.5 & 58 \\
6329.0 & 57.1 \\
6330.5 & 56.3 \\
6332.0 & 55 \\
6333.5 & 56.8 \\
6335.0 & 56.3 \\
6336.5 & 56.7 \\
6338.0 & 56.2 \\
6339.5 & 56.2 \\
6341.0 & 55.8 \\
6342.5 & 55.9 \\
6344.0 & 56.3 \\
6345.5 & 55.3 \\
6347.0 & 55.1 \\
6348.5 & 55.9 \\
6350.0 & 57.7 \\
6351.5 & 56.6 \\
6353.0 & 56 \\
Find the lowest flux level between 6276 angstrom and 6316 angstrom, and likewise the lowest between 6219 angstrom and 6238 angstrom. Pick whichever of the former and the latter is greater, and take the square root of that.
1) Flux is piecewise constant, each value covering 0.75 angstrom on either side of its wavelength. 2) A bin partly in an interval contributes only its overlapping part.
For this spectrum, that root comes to 7.50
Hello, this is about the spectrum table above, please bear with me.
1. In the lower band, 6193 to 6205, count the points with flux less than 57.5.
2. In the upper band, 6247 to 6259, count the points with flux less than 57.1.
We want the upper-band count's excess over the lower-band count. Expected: 4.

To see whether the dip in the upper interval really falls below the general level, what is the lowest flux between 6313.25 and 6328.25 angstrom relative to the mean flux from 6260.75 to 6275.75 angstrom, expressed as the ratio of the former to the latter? 0.951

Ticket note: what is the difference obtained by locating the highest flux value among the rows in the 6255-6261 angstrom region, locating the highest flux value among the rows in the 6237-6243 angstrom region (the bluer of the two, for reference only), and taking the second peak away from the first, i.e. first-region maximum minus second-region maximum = -1.2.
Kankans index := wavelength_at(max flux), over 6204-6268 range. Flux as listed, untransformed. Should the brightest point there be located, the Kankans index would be 6216.5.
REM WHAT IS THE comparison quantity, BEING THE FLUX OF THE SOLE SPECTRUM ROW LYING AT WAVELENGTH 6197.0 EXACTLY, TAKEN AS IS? 59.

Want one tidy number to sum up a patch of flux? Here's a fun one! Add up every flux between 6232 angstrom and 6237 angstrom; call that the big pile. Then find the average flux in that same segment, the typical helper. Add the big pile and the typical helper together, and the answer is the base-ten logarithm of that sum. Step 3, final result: 2.36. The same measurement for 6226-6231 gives 2.36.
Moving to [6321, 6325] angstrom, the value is 2.36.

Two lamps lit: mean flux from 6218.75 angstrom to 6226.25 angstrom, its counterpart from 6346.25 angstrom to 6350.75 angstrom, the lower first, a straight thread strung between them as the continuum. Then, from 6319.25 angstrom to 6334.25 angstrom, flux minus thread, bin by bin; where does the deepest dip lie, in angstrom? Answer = 6332.0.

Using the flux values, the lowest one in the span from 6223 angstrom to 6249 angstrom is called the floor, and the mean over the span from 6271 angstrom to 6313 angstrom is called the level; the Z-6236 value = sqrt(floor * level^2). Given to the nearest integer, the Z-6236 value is 428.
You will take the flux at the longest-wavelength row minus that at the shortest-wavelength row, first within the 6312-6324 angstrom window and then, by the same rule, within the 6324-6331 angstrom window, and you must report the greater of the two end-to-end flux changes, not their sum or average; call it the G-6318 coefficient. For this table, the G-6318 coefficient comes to 0.1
